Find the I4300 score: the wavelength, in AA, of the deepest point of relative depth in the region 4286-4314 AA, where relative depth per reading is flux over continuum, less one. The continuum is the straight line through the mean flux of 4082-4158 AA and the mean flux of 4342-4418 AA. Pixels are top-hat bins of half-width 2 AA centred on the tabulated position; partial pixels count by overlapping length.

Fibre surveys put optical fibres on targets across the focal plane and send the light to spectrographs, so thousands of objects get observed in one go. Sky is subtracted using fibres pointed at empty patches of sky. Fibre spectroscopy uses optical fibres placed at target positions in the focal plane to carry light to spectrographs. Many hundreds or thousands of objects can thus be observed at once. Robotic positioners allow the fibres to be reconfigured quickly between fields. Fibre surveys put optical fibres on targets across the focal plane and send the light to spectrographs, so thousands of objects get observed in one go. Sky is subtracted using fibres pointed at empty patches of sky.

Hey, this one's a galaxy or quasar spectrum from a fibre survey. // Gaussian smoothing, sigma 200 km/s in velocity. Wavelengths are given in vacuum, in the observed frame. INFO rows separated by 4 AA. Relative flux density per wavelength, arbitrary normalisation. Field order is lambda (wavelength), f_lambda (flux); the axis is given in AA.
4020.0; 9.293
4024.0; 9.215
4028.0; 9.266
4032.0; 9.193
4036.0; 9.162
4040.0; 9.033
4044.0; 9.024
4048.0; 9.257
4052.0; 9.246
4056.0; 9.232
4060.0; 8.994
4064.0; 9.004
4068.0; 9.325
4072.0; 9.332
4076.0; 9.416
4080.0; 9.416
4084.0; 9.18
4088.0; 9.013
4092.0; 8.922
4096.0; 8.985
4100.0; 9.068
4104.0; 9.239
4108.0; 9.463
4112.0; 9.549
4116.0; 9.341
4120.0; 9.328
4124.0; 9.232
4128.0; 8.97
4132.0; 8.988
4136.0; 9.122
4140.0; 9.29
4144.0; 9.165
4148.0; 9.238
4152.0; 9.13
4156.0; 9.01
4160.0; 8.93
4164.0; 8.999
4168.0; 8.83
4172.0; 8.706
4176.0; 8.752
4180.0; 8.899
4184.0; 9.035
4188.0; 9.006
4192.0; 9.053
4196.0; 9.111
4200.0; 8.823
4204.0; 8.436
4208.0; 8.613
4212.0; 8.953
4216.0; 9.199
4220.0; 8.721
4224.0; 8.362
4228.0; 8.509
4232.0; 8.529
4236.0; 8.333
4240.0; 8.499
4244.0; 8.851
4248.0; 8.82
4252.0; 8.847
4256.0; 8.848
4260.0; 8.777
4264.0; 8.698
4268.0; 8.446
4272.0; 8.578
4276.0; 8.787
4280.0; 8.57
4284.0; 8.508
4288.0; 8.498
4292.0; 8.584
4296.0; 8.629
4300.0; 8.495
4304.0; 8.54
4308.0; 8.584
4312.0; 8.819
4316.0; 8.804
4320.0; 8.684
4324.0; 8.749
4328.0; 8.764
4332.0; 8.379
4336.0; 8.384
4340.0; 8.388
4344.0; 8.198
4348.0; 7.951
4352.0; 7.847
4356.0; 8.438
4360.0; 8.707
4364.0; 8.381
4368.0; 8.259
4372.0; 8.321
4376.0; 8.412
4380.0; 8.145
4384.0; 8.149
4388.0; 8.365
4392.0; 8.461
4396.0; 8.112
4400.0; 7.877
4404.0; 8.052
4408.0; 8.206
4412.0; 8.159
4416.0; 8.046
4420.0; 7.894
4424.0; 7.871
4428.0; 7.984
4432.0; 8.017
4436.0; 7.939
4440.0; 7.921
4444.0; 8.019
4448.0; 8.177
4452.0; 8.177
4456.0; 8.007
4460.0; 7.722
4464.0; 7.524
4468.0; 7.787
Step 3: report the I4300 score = 4288.0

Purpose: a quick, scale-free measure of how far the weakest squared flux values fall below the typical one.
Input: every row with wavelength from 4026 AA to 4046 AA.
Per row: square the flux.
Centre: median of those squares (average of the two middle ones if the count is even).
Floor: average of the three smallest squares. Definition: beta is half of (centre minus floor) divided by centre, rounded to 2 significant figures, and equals 0.0096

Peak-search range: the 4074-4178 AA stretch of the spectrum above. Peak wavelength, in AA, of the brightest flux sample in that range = 4112.0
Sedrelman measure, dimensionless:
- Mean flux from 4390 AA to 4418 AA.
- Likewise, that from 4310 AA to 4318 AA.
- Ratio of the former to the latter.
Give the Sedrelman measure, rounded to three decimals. 0.923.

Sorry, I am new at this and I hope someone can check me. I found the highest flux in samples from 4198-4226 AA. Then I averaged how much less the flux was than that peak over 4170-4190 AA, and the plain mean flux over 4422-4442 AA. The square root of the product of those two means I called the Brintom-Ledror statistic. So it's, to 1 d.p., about 1.6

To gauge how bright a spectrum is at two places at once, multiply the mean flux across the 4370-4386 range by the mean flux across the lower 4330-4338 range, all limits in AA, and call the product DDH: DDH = 69.2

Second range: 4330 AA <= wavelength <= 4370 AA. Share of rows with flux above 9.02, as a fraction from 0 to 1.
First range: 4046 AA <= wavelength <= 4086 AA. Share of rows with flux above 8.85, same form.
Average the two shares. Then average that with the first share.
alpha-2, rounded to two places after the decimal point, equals 0.75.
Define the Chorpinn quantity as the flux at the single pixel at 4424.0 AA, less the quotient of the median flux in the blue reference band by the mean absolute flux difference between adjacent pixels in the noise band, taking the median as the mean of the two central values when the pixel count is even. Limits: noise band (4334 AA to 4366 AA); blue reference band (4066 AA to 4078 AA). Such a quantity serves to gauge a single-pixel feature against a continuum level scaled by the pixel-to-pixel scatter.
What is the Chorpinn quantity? -30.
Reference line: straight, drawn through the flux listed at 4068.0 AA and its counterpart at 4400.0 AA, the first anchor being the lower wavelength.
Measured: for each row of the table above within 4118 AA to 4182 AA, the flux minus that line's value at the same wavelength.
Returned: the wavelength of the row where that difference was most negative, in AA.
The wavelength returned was 4172.0 AA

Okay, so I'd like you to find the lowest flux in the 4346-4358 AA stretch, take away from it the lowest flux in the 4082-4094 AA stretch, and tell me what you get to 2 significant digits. -1.1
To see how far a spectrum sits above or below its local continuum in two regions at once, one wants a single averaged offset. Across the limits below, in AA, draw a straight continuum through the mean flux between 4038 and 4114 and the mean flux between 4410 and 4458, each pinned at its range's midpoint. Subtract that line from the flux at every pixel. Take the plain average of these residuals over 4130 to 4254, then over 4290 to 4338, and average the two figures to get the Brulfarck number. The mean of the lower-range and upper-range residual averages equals 0.13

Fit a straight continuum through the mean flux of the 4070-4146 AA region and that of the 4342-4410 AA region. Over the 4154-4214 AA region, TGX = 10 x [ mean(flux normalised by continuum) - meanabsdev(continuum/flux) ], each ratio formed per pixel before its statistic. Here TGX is 9.78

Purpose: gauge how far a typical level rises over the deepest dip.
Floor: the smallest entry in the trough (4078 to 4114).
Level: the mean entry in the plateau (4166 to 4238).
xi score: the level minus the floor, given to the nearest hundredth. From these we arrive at -0.15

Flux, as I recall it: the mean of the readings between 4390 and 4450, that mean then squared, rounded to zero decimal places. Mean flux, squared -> 65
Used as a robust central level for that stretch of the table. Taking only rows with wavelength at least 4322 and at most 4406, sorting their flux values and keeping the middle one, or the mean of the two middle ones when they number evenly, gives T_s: 8.4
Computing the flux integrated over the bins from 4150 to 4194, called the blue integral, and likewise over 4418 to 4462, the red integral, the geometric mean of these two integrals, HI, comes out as 372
